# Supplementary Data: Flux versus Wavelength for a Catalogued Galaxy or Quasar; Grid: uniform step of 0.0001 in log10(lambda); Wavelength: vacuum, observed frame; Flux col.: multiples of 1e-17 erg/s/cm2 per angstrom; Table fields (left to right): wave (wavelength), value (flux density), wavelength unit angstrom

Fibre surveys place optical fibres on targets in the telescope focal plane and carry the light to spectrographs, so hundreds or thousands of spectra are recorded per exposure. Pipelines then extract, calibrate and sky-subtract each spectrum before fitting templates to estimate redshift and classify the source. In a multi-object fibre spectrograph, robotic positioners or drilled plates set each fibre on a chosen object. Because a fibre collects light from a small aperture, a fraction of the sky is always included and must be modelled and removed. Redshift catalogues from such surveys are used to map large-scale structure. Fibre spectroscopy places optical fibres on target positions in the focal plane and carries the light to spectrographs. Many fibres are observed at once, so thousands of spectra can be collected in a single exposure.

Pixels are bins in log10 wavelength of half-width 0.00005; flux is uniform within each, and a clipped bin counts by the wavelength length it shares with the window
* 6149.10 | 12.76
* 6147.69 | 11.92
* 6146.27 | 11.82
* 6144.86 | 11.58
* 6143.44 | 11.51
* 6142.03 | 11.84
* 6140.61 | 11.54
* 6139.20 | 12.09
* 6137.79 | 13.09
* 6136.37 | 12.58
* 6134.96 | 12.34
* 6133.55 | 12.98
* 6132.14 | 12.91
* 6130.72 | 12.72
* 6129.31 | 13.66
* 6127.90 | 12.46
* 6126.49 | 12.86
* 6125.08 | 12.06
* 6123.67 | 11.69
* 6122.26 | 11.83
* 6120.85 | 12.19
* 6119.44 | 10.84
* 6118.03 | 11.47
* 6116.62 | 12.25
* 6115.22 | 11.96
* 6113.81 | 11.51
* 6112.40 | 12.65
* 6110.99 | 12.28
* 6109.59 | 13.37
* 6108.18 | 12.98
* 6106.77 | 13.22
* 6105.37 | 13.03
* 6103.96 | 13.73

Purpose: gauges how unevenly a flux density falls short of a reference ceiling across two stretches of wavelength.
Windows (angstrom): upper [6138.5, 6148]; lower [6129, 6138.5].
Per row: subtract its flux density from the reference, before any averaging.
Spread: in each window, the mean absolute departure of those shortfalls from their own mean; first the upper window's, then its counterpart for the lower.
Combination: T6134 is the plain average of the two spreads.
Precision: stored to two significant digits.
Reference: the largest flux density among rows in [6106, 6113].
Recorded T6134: 0.24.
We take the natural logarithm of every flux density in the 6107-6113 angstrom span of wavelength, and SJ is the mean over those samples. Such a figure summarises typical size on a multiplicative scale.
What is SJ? 2.55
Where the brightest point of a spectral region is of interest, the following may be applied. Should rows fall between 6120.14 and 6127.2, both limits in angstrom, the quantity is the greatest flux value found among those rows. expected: 12.86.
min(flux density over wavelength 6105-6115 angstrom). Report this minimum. 11.51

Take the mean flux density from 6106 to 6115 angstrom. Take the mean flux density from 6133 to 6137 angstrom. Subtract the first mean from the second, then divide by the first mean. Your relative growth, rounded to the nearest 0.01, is 0.00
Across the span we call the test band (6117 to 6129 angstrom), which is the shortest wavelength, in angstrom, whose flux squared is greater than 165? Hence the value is 6126.49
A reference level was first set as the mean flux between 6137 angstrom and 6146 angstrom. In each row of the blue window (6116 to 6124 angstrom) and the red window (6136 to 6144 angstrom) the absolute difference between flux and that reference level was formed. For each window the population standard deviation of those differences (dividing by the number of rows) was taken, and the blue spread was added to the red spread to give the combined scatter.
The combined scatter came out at 0.67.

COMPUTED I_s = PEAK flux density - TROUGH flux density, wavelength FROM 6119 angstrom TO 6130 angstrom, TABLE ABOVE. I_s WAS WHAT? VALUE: 2.8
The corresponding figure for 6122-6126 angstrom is 0.4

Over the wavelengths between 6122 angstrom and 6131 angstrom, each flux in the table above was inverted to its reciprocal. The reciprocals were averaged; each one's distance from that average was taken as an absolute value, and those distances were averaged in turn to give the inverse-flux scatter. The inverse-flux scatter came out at 0.0034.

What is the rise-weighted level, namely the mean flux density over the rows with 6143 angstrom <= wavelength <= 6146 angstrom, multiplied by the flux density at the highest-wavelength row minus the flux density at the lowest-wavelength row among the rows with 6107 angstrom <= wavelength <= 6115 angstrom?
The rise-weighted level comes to -17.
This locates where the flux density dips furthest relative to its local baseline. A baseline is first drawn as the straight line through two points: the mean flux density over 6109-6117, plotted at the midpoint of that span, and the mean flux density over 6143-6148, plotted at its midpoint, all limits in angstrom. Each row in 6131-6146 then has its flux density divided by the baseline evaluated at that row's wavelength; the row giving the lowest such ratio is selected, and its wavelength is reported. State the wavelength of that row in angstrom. 6140.61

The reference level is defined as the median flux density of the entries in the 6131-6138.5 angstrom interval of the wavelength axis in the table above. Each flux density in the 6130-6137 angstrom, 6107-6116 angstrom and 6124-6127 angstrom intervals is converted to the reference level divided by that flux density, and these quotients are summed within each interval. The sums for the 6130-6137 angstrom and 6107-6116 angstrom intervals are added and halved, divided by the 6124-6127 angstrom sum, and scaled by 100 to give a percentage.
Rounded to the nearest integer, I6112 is 273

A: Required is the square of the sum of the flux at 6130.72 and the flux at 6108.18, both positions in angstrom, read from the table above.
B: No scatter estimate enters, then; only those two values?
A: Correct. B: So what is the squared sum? 660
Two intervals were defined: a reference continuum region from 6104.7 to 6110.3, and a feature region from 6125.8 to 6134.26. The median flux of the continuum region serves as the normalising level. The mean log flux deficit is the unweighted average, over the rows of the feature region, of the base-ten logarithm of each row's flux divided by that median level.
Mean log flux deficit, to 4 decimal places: -0.0066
